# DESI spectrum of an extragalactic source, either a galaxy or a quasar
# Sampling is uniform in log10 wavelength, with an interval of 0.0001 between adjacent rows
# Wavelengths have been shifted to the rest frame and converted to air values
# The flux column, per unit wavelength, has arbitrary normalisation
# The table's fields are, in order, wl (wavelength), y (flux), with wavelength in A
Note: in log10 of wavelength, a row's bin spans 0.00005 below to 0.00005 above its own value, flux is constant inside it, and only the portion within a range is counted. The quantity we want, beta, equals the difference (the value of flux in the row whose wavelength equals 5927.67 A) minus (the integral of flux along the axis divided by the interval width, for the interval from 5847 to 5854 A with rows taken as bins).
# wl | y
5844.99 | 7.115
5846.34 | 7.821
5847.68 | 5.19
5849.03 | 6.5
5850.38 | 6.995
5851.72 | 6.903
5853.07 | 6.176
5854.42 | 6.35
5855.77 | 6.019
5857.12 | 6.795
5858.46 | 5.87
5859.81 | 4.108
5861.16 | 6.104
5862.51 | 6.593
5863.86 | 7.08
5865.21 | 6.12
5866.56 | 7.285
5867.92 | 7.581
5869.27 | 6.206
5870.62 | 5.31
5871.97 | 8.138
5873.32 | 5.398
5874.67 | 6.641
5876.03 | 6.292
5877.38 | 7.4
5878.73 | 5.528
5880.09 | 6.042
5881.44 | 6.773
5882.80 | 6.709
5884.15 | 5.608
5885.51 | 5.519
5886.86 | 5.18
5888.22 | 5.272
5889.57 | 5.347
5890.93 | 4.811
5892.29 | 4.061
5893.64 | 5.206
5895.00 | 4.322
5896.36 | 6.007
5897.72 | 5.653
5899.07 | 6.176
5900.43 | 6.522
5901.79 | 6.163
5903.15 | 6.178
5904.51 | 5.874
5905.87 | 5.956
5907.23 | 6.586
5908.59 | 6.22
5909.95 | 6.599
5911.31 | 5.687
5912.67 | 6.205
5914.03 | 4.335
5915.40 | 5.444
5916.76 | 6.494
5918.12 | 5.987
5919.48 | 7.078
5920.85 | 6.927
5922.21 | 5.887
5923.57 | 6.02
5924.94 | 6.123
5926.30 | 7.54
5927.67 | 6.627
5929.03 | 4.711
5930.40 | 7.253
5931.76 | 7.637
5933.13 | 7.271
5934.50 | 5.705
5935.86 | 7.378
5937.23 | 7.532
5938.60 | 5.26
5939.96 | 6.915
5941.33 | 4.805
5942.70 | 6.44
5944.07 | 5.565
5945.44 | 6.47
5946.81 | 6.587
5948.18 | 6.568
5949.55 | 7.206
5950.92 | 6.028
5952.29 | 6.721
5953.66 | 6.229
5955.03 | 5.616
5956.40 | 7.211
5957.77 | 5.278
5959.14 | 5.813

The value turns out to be 0.3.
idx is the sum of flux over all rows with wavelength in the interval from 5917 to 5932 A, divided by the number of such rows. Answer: 6.5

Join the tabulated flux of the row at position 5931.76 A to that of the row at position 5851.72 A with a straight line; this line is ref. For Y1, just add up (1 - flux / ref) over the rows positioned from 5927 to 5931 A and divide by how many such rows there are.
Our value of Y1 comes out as 0.19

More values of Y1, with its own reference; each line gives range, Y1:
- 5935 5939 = 0.13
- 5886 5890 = 0.27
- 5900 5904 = 0.15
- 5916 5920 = 0.13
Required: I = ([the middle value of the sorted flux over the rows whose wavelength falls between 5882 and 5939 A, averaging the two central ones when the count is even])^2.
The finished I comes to 36.2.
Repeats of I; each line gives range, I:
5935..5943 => 44.6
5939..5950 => 42.5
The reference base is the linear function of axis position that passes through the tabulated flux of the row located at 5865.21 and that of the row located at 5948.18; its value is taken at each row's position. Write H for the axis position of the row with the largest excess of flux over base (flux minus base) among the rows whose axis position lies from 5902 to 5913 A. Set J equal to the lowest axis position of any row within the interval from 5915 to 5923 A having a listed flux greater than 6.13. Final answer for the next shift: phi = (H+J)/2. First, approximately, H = 5907.23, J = 5916.76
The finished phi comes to 5912.0 A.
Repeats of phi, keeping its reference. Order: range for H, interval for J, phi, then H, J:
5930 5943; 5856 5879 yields 5894.4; 5931.76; 5857.12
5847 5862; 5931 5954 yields 5891.1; 5850.38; 5931.76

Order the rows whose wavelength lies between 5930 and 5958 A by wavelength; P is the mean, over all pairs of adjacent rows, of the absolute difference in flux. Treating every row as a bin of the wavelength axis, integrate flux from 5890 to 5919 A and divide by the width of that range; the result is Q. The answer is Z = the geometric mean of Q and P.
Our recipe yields 2.45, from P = 1.04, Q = 5.74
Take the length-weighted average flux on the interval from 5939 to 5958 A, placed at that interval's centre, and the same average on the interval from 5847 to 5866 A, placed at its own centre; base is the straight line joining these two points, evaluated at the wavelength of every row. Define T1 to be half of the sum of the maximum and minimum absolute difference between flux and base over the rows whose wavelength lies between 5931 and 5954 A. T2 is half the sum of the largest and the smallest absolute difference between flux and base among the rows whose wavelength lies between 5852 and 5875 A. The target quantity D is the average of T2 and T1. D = 0.91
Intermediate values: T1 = 0.75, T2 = 1.06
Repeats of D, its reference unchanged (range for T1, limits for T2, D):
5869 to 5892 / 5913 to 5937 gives 0.99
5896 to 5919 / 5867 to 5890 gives 0.97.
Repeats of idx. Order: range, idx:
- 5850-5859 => 6.4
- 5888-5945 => 6.0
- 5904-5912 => 6.2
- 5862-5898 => 6.0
